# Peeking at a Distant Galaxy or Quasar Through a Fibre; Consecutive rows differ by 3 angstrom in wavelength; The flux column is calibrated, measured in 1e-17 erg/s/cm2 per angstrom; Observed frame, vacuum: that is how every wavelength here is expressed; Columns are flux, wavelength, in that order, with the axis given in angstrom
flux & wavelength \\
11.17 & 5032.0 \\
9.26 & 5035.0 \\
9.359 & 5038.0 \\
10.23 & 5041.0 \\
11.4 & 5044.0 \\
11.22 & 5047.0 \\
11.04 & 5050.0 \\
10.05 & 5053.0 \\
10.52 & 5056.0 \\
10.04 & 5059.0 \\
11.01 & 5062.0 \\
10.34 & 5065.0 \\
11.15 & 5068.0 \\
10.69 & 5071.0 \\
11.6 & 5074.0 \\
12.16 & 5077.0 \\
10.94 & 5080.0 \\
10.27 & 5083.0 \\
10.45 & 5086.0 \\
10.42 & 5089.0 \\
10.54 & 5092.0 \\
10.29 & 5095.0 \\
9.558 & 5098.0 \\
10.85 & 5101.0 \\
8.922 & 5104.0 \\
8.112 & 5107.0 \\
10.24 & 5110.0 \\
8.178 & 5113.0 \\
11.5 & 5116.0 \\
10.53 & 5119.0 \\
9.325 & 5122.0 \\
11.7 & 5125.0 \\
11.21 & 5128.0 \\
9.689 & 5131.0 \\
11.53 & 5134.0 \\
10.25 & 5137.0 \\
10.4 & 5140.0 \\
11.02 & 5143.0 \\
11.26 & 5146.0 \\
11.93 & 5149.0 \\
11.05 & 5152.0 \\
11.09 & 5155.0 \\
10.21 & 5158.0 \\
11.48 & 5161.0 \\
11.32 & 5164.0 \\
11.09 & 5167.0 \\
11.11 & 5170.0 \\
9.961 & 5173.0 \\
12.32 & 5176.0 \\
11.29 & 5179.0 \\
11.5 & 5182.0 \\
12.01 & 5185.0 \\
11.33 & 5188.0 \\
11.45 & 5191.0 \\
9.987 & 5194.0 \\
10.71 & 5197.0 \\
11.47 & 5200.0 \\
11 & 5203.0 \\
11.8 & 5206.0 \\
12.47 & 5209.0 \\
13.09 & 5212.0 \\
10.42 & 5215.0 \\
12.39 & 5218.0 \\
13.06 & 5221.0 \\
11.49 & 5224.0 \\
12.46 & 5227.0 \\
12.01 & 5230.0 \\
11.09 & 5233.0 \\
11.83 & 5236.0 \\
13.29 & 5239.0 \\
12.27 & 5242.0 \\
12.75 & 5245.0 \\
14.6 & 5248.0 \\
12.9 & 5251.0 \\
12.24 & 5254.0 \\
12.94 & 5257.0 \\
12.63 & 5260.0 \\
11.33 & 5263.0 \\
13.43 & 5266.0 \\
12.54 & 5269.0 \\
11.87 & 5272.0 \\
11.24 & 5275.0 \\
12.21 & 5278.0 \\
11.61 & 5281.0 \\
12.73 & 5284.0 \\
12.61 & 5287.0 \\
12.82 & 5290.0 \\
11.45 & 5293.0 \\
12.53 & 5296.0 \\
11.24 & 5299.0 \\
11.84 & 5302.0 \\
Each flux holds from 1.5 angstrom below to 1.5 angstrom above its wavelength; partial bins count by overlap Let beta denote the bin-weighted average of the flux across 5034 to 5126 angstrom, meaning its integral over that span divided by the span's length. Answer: 10.4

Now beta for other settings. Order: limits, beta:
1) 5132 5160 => 11.0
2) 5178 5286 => 12.0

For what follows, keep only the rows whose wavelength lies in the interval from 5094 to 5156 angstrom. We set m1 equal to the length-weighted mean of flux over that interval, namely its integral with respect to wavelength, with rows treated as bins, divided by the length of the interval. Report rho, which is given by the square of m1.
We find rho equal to 108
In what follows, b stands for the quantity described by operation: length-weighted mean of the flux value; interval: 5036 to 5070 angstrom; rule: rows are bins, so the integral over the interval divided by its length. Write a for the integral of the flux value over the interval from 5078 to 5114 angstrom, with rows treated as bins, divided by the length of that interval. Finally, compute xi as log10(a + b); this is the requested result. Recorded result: 1.31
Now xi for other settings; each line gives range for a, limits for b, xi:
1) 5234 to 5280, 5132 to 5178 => 1.37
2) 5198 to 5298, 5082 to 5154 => 1.35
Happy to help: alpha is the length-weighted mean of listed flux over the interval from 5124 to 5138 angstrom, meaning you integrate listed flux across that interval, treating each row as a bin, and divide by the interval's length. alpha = 10.9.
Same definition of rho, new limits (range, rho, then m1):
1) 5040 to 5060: 114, 10.7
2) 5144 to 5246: 134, 11.6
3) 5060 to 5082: 123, 11.1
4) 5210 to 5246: 148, 12.2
